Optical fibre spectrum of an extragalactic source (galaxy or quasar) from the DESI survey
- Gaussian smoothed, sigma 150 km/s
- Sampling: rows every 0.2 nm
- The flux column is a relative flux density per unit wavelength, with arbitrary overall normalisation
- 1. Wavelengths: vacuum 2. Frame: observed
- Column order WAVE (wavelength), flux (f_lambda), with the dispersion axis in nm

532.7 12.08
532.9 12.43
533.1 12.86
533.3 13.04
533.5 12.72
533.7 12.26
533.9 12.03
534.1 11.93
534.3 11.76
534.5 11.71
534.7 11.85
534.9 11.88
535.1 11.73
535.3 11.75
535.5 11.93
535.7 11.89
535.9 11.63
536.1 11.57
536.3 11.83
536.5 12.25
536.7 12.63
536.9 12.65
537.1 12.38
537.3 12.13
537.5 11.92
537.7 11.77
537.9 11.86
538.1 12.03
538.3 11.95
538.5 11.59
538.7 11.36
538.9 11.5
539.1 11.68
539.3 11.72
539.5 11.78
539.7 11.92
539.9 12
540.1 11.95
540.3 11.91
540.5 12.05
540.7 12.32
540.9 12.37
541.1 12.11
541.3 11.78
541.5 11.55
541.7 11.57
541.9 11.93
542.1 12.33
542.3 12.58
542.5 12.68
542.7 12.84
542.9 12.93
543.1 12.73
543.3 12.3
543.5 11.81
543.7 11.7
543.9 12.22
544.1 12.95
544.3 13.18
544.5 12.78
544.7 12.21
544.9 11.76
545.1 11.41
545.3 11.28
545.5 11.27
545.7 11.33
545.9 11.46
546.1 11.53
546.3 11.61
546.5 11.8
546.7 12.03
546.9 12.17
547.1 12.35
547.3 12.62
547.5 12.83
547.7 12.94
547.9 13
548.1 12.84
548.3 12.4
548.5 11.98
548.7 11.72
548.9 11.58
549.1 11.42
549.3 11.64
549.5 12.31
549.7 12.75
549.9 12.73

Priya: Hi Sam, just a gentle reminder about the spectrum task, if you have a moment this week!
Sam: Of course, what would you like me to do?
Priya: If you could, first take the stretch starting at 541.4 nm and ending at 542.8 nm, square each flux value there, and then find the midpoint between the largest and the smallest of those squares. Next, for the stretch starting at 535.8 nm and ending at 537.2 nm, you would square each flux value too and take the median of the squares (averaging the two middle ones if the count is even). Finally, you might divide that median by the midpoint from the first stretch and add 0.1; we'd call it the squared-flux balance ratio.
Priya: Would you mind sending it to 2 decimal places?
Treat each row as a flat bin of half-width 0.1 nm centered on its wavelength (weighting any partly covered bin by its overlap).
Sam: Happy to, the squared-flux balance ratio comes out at 1.11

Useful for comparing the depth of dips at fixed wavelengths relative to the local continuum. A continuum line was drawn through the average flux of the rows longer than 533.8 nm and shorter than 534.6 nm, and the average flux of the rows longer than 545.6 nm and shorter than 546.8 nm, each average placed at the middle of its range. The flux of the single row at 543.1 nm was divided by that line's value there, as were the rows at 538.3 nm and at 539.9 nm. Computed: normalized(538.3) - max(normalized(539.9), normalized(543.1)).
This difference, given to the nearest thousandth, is -0.075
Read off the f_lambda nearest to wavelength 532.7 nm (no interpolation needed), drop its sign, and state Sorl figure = 12.1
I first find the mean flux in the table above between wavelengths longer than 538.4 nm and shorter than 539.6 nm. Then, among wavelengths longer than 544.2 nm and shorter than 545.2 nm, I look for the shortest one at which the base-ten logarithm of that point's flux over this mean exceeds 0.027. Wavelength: 544.3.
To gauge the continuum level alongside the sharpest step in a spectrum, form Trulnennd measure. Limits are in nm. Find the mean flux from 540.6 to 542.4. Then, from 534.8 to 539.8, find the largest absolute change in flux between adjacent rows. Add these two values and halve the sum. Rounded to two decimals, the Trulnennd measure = 6.24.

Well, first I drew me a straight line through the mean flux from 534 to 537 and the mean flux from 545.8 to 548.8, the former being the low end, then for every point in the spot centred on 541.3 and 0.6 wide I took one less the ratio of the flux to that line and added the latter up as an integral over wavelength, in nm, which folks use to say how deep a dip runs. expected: 0.013 nm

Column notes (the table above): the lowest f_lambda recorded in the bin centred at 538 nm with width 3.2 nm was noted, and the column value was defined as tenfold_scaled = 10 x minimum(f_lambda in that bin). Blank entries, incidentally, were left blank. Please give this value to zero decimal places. 114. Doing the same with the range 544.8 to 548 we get 113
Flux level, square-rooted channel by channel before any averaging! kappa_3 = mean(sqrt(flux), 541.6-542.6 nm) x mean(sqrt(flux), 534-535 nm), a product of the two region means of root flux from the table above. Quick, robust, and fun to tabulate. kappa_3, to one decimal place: 12.0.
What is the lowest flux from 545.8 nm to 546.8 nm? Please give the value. 11.46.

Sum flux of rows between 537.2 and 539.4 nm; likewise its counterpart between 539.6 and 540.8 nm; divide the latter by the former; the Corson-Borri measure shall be 0.6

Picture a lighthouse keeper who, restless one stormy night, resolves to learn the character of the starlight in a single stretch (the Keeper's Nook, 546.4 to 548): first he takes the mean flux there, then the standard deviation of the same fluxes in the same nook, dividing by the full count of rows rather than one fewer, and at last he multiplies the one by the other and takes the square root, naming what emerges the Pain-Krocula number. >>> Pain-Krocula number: 2.28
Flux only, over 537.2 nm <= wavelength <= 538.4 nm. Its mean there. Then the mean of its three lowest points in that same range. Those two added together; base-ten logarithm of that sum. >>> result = 1.38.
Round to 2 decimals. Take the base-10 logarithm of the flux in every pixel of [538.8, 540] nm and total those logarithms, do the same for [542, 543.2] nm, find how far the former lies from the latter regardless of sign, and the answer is 0.20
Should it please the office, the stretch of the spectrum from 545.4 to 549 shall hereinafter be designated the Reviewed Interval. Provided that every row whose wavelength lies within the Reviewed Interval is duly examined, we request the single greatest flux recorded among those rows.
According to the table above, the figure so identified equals 13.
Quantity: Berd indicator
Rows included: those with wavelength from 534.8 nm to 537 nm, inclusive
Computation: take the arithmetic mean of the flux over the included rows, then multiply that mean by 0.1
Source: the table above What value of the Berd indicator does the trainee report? 1.20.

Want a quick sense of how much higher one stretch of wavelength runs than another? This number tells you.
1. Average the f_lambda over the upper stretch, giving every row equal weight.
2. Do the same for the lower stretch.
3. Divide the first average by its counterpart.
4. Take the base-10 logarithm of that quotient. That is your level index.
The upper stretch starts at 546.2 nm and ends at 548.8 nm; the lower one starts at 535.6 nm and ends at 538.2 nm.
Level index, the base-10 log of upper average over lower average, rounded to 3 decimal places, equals 0.010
